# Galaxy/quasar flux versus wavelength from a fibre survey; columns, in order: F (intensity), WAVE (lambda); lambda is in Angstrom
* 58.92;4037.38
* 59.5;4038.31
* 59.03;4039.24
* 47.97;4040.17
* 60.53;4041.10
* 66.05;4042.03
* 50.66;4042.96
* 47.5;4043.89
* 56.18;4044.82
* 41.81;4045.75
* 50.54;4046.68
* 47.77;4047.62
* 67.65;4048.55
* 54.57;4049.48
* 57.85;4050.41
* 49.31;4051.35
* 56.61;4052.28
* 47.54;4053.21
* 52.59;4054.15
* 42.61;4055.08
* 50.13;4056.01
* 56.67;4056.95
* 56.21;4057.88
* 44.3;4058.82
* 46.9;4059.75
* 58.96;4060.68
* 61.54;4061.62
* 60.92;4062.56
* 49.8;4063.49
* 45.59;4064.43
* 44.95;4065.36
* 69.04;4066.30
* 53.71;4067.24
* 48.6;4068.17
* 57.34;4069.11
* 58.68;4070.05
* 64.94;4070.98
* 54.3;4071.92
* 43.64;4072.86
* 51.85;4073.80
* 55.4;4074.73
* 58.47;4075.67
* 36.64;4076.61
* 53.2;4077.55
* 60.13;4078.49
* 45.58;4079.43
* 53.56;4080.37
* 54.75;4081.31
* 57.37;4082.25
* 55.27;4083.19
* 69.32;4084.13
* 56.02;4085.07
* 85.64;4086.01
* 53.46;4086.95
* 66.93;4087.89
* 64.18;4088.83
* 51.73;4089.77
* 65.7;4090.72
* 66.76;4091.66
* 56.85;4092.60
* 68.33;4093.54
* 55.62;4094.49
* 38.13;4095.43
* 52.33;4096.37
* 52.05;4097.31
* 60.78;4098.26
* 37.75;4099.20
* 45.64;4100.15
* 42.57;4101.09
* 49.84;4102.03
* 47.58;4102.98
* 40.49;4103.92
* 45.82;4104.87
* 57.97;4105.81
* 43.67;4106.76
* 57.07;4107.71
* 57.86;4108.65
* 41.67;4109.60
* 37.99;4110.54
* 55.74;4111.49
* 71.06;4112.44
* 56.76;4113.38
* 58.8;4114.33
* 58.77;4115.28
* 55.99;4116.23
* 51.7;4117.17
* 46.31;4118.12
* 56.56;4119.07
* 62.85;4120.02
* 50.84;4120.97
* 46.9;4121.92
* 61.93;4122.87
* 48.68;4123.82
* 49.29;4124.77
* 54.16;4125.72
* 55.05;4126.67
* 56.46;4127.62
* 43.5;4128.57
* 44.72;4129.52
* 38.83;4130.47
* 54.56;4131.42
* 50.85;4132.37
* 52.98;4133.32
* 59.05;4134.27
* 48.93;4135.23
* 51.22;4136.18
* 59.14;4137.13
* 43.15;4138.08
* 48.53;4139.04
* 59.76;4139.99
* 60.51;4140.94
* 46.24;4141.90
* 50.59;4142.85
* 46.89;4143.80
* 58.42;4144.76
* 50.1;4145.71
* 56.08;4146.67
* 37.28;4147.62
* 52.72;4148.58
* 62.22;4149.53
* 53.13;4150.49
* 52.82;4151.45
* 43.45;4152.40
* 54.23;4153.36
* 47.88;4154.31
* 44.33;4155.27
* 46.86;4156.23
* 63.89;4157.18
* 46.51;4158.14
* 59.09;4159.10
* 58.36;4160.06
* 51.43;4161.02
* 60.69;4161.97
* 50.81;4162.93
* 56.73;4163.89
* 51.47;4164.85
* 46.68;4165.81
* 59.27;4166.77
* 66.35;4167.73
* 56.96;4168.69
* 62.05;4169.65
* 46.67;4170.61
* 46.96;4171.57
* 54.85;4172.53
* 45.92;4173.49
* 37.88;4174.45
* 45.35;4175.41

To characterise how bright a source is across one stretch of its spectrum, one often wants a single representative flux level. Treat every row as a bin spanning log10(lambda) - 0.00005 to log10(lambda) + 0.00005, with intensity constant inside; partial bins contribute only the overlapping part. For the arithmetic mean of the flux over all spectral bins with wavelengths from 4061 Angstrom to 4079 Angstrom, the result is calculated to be 54.1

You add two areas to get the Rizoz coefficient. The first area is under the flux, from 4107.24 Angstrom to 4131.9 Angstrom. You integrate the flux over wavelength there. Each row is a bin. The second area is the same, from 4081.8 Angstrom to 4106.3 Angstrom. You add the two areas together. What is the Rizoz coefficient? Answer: 2664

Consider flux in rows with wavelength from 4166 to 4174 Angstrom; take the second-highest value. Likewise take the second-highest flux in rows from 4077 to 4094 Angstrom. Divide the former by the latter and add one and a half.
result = 2.395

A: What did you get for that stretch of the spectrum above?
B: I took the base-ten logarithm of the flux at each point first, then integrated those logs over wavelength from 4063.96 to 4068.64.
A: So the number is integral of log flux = 8.02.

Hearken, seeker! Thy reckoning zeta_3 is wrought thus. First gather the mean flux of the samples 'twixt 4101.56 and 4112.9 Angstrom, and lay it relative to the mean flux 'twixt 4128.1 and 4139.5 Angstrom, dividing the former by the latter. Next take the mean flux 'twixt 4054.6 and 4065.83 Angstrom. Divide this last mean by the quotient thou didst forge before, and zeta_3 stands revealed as 51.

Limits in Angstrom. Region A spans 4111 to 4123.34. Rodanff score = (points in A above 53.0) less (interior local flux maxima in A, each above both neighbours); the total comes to 6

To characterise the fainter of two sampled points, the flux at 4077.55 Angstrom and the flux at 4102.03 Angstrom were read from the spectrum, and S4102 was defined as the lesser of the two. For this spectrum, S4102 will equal 50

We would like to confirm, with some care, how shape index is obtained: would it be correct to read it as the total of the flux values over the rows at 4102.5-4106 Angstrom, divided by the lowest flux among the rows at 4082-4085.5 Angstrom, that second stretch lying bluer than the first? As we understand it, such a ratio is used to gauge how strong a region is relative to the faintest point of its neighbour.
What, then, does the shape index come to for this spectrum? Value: 3.5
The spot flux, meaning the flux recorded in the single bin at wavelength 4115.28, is 58.77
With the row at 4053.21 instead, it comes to 47.54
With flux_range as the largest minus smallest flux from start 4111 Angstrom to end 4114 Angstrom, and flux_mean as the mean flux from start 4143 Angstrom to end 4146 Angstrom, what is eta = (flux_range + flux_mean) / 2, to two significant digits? 34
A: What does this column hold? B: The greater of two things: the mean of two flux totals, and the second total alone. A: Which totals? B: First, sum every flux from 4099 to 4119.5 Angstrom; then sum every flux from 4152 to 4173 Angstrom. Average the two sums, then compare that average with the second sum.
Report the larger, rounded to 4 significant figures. 1176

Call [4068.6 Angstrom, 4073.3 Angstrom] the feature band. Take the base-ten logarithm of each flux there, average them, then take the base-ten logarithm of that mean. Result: 0.241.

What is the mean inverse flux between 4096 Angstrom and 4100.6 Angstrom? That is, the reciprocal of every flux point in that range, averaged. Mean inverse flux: 0.0206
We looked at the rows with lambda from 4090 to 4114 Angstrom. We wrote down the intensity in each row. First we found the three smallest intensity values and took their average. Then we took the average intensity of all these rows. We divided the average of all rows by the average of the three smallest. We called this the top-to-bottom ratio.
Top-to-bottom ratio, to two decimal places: 1.38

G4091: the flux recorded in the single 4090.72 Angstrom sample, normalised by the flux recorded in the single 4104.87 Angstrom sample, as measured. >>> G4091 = 1.4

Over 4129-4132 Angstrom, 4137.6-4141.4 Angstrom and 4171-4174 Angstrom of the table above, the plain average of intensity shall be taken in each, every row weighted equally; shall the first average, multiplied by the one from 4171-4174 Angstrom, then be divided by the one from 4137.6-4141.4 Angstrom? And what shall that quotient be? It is 42.8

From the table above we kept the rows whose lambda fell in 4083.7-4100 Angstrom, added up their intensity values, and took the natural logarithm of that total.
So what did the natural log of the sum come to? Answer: 6.91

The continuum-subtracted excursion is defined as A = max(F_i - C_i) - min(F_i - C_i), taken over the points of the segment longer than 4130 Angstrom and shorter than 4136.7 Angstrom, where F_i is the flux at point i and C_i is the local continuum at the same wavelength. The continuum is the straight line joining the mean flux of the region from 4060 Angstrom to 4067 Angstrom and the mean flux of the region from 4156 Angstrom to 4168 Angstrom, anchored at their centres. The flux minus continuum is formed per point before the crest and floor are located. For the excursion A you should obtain 20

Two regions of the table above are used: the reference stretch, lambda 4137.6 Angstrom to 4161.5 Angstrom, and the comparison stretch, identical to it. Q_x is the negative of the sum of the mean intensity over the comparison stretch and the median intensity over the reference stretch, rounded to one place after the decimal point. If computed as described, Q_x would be -103.2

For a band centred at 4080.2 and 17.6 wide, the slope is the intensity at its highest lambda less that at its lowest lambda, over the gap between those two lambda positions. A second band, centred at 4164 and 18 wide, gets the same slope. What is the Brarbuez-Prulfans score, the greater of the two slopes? 0.6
